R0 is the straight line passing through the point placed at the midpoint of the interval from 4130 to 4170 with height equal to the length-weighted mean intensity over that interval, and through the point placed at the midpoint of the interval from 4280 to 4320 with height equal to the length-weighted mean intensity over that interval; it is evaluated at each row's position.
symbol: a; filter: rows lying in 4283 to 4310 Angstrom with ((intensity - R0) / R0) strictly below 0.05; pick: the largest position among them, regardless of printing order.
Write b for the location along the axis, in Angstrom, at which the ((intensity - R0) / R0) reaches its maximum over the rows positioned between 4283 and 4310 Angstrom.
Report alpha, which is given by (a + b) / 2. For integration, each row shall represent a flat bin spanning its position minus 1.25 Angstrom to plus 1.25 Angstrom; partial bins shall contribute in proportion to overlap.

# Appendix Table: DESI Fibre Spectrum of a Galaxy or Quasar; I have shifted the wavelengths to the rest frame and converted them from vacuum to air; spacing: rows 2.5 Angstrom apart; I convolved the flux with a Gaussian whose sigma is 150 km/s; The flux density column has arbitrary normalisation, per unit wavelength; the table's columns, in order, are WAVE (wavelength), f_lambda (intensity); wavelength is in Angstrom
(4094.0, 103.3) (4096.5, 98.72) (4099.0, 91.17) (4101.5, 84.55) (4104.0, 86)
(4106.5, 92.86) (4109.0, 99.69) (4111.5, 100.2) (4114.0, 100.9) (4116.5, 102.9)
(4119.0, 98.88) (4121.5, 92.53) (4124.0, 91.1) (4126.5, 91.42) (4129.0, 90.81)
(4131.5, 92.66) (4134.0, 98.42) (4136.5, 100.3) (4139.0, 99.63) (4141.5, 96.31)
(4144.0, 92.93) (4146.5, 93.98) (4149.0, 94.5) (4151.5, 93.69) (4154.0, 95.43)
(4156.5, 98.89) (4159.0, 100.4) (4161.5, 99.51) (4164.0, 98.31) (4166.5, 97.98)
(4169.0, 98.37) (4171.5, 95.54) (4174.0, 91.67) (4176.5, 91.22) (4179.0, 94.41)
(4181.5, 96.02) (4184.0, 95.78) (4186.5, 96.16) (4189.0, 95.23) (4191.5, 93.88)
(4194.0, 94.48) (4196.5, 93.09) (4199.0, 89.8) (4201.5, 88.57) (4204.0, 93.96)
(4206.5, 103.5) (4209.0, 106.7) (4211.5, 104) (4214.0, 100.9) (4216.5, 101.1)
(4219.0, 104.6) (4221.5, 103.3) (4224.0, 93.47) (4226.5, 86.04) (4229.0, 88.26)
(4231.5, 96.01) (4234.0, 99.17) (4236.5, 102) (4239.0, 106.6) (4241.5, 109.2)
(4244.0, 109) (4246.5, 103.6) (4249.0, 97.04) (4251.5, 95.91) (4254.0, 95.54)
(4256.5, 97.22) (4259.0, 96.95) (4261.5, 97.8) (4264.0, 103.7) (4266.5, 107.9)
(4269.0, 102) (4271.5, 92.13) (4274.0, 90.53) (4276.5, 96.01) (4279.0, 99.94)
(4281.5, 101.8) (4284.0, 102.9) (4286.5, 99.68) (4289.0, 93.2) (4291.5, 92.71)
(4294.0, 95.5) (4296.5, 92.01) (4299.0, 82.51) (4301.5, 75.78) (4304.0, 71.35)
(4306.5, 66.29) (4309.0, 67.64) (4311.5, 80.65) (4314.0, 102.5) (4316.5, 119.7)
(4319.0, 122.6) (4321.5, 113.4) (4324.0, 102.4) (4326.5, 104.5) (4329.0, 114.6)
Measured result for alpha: 4296.5 Angstrom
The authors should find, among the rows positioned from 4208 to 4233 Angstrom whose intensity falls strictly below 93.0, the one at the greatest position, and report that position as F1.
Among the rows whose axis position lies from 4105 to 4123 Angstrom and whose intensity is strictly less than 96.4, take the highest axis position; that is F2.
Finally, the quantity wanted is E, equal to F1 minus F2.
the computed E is 107.5 Angstrom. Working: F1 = 4229.0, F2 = 4121.5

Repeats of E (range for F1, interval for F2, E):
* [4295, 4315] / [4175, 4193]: 120.0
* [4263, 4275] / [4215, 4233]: 42.5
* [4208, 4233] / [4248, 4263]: -25.0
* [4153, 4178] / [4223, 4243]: -55.0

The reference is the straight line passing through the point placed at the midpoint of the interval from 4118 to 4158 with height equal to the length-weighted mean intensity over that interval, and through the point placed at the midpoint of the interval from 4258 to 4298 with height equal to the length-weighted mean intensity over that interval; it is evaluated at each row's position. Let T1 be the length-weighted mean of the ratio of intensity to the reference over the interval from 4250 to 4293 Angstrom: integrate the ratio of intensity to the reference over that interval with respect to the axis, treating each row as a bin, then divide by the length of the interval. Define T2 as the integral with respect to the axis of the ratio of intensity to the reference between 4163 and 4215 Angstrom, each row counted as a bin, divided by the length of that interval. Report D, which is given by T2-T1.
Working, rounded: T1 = 1.004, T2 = 1.00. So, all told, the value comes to 0.00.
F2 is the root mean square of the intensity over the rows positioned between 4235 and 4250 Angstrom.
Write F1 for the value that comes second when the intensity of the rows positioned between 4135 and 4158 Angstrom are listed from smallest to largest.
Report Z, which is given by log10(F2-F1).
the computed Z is 1.04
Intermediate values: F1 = 93.69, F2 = 105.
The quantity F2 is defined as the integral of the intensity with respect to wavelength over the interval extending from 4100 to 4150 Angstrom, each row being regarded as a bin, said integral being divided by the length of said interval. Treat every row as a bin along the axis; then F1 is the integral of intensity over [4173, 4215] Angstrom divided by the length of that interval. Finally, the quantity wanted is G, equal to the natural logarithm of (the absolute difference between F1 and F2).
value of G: -0.2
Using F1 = 95.8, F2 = 95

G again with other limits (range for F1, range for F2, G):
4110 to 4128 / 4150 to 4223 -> -1.2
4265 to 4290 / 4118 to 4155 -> 1.4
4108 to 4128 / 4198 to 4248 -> 0.9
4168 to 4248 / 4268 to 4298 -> 0.3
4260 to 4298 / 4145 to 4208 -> 0.8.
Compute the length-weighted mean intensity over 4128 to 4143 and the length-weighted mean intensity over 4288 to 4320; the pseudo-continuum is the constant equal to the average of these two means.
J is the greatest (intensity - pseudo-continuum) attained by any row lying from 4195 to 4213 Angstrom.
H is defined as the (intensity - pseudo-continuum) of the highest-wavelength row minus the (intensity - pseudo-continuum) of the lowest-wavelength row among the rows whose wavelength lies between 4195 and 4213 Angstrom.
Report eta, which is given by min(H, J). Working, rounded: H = 11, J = 13.9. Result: 11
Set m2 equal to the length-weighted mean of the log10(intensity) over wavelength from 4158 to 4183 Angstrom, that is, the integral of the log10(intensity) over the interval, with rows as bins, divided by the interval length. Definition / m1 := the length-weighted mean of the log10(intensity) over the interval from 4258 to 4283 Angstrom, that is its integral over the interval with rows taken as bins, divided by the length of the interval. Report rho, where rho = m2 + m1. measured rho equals 3.98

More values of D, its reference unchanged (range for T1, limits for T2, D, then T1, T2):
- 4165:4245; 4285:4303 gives -0.09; 1.012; 0.92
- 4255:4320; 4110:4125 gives 0.07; 0.962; 1.03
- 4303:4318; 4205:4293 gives 0.15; 0.870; 1.02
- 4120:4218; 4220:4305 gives -0.01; 1.003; 0.99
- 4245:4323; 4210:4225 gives 0.07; 0.976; 1.05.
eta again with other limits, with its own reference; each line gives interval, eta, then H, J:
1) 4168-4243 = 11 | 11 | 16.4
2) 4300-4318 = 27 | 44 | 26.9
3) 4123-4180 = 3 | 3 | 7.6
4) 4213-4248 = 3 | 3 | 16.4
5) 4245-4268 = 4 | 4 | 15.1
